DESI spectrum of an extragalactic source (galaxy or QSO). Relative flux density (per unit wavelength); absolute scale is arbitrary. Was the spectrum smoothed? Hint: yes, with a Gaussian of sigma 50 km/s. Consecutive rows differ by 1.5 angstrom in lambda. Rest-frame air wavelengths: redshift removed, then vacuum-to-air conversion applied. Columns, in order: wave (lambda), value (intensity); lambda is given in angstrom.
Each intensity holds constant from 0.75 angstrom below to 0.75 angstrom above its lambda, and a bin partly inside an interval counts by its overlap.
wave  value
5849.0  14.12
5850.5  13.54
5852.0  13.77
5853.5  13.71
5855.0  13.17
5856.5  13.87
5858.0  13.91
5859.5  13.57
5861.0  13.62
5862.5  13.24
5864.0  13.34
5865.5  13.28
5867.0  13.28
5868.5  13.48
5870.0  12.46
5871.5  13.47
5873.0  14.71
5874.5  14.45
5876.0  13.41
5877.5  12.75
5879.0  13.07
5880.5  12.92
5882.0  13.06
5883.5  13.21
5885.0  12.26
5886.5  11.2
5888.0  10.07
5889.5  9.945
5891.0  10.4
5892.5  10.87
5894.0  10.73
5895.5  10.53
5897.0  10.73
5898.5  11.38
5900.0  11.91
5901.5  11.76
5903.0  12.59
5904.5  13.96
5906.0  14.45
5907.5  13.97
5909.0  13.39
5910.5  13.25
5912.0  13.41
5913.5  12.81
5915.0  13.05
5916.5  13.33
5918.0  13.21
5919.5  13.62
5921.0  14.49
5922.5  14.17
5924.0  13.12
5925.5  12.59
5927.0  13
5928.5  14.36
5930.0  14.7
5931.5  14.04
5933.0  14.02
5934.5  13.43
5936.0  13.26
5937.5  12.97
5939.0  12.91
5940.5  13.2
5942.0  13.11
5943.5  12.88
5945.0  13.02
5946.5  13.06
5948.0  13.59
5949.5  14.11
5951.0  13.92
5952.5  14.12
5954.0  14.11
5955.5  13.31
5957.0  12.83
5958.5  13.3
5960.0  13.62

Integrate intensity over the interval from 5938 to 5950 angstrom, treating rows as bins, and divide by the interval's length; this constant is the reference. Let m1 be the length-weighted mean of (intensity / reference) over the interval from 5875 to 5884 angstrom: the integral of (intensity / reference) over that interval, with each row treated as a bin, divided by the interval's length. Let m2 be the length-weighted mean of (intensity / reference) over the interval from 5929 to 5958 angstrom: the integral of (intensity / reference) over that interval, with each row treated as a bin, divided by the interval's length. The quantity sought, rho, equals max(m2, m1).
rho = 1.02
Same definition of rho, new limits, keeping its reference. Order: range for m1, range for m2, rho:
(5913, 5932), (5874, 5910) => 1.03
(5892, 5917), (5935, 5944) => 0.99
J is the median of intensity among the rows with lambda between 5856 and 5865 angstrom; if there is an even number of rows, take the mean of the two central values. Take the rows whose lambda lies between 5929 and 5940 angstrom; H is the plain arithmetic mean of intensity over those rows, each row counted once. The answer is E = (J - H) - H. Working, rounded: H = 13.6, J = 13.6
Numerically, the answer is -13.6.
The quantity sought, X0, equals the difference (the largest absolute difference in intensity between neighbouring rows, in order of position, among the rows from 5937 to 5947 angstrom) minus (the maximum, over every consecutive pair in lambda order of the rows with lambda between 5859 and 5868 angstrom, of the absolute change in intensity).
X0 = -0.1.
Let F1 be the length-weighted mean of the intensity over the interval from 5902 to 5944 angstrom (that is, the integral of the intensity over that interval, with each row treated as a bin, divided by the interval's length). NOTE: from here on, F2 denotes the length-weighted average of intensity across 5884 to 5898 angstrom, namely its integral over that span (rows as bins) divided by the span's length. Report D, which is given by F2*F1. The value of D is 146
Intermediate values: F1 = 13.5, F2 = 10.8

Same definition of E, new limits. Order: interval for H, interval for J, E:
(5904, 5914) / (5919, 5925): -13.3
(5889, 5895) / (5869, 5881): -7.7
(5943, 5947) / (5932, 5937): -12.5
